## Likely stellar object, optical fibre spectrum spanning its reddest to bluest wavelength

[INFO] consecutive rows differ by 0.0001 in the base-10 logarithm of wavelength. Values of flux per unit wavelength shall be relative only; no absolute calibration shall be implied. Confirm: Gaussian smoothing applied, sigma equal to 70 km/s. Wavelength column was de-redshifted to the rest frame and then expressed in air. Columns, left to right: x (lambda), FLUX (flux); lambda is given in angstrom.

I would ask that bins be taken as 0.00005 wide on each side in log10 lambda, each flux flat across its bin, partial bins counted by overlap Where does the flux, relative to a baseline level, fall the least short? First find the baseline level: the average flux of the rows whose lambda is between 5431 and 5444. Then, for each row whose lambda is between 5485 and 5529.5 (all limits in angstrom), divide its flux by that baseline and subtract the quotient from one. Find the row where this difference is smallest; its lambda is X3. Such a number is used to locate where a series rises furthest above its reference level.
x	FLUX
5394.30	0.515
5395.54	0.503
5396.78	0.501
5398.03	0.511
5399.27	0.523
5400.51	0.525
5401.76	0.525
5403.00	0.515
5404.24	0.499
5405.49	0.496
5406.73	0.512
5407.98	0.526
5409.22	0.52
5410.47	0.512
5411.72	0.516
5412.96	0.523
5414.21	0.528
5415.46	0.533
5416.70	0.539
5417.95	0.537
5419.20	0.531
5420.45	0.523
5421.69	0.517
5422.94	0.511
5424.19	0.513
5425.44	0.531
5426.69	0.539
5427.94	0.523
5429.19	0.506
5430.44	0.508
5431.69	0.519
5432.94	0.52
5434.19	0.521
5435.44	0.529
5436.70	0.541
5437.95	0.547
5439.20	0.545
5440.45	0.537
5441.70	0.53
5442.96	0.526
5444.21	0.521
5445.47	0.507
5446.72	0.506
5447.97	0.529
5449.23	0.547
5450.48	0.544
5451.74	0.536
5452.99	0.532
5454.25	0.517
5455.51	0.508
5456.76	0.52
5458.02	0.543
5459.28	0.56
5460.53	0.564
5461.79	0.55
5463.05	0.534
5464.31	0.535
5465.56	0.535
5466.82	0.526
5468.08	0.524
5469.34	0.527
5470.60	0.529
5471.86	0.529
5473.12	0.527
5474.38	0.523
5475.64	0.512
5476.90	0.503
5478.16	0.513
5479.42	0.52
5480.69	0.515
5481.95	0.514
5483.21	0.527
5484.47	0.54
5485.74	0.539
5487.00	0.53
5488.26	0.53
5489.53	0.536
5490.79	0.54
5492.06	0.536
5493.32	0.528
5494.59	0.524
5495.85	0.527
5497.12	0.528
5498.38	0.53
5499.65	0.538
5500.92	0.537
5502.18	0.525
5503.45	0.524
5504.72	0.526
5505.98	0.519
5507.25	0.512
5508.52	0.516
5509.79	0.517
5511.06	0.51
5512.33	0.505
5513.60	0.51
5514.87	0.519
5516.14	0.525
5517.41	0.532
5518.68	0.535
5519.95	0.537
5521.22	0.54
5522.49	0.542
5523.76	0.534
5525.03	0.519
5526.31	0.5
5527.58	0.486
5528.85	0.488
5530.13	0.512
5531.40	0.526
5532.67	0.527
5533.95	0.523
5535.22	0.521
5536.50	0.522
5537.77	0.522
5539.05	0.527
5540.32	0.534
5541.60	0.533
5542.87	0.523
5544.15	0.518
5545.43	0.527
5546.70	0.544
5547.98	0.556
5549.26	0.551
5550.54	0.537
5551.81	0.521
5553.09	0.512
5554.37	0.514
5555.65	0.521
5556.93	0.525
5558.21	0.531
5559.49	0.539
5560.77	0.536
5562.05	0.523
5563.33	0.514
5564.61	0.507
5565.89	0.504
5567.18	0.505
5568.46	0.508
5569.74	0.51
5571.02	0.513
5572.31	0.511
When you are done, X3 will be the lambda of 5522.49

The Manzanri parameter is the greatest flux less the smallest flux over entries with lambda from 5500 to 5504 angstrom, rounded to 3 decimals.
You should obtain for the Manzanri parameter 0.013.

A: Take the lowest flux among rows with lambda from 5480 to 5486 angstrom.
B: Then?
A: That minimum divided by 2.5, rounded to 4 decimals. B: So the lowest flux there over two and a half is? 0.2056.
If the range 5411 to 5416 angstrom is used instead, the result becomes 0.2064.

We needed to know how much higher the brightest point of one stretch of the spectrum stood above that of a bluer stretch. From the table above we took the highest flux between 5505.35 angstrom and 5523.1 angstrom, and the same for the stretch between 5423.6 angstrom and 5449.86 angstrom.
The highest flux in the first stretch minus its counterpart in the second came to -0.0050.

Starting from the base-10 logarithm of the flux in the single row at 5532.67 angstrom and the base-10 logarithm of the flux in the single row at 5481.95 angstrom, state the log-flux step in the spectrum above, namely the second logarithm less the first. -0.011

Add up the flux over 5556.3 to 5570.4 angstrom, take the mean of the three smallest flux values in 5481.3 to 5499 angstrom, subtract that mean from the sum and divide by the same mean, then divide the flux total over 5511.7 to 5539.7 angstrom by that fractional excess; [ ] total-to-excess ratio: 1.15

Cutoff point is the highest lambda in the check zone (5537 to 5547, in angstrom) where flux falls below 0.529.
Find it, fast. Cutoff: 5545.43 angstrom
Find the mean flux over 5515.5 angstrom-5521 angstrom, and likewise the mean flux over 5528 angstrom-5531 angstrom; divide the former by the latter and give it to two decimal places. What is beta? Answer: 1.06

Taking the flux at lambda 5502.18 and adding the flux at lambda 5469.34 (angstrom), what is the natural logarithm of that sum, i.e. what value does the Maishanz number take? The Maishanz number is 0.051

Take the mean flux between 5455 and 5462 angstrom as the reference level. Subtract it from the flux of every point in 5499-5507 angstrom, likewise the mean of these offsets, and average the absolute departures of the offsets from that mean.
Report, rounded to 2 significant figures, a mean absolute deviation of 0.0062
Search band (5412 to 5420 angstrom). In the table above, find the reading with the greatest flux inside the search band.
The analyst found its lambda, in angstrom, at 5416.70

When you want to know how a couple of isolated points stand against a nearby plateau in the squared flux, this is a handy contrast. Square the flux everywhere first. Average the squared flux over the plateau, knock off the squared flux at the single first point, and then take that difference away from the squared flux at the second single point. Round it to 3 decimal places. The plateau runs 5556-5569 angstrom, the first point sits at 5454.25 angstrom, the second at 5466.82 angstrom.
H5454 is 0.274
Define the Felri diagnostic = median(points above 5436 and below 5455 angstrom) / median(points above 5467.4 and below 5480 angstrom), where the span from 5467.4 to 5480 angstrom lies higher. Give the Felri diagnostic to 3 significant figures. 1.02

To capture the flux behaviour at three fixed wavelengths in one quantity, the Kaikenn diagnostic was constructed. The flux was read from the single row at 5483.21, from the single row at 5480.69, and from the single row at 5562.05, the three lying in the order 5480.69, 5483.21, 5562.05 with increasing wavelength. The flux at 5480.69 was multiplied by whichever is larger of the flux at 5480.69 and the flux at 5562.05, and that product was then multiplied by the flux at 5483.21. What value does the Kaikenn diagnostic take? 0.142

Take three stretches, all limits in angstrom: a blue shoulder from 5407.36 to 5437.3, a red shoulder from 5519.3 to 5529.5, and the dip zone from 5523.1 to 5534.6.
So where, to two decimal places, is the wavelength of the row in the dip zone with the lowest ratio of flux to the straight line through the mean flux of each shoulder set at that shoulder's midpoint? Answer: 5527.58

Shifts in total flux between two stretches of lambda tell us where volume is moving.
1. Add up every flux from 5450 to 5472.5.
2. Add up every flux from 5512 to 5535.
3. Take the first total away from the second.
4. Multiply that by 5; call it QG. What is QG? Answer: -1.3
